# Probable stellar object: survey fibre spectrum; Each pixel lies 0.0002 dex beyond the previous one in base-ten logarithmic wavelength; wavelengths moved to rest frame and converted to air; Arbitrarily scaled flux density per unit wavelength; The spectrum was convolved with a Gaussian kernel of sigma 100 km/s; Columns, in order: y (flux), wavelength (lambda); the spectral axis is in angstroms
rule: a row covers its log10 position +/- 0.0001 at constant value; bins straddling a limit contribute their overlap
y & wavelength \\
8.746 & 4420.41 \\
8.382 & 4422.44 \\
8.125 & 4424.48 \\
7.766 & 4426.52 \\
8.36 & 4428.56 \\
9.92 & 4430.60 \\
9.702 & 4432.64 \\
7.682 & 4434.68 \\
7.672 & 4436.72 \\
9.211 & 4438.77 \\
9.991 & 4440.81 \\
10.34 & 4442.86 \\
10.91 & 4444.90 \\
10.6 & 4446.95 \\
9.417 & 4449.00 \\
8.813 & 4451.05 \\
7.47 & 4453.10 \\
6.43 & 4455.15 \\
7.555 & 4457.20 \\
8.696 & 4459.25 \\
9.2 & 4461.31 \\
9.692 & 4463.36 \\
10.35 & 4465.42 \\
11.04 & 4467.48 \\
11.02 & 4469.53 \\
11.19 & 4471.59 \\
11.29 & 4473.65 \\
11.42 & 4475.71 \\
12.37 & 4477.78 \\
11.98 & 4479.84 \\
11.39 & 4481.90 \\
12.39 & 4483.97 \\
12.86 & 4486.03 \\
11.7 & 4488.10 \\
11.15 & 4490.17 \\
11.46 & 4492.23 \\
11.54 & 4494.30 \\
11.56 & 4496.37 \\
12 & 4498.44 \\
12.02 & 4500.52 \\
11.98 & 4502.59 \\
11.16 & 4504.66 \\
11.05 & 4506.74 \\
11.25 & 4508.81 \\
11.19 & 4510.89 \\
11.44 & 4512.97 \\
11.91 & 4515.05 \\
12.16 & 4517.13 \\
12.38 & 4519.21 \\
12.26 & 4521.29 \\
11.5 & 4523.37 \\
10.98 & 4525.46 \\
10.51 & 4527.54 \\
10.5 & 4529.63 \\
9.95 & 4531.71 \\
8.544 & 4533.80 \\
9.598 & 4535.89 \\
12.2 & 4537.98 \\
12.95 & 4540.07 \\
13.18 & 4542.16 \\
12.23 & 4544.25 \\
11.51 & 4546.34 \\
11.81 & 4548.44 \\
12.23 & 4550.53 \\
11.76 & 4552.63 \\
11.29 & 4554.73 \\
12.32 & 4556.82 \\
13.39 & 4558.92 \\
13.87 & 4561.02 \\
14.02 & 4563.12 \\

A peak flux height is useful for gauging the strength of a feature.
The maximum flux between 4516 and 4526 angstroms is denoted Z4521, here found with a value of 12.38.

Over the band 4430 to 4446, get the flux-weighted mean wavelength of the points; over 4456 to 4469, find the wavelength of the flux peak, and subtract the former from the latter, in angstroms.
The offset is 29.5 angstroms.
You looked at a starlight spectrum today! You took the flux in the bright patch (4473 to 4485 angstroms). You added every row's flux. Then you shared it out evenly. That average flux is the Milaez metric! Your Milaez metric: 12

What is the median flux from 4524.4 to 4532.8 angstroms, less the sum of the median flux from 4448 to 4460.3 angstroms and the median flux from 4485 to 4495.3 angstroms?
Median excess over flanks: -9.2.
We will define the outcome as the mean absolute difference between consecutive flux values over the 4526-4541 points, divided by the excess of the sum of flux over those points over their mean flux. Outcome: 0.017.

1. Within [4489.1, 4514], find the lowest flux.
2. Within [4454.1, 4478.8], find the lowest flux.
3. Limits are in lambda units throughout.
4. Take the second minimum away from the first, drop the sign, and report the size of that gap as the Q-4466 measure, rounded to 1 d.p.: 4.6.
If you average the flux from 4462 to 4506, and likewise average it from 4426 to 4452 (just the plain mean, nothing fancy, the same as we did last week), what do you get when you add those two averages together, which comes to 20.8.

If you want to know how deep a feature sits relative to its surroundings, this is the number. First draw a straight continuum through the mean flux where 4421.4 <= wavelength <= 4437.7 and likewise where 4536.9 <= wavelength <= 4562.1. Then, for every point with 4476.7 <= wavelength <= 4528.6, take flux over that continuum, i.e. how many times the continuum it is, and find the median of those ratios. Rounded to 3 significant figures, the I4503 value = 1.09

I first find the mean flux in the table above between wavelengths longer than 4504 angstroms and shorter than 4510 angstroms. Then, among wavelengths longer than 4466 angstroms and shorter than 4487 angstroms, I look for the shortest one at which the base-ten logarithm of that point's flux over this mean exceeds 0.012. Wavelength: 4477.78 angstroms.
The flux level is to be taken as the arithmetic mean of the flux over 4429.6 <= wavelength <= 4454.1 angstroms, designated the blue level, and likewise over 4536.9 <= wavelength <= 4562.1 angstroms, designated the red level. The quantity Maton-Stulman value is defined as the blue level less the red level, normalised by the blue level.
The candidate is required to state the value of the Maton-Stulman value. -0.33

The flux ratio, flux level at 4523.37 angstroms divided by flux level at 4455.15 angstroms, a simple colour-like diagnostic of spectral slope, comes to 1.8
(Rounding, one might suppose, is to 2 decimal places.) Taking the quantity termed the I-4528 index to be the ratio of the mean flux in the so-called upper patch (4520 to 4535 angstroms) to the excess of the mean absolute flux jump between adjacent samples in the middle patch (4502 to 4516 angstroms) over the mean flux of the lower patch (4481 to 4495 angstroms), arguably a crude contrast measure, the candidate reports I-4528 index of -0.93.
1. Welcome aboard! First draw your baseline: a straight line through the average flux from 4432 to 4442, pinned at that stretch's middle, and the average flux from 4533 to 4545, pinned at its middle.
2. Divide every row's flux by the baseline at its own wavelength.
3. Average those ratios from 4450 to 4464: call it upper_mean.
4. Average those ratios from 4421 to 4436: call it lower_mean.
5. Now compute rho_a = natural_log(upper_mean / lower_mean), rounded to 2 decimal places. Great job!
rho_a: -0.12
